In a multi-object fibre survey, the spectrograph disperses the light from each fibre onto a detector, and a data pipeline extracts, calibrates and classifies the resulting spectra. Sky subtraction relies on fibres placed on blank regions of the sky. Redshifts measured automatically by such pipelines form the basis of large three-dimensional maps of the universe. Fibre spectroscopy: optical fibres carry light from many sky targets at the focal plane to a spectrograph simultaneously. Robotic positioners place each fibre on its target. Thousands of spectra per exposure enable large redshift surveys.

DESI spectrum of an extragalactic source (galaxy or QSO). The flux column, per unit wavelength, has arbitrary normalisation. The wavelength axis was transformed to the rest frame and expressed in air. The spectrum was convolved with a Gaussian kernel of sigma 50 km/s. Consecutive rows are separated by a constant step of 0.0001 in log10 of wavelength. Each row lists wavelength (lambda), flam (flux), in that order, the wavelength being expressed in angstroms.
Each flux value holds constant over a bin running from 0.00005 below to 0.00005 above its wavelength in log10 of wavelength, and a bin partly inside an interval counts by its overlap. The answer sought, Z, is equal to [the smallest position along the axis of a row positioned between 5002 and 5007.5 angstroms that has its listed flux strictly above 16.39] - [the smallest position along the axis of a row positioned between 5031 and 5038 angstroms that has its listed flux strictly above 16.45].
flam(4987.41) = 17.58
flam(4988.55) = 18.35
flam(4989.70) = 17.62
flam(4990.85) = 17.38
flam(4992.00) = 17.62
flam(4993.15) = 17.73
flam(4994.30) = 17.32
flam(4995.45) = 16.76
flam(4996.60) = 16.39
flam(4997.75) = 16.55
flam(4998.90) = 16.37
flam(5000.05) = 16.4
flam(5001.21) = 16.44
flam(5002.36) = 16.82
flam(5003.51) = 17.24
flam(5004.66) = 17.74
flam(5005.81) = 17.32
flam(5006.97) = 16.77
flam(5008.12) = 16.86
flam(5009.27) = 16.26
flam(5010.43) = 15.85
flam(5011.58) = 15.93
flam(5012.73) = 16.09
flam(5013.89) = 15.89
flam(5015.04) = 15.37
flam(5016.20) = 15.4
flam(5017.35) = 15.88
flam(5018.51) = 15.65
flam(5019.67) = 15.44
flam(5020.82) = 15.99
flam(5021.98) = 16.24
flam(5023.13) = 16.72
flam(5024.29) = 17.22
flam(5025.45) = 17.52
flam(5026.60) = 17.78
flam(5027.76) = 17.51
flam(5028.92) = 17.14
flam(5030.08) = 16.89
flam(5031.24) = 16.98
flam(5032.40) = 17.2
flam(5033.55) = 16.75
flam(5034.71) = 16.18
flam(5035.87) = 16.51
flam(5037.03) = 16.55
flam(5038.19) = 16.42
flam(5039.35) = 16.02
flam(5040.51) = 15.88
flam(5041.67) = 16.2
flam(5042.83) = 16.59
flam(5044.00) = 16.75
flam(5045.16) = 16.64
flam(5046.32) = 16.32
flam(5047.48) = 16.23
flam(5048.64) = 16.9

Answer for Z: -28.9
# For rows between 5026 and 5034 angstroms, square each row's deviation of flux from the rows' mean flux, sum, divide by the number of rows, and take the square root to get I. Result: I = 0.33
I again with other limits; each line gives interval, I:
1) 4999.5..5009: 0.43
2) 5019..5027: 0.79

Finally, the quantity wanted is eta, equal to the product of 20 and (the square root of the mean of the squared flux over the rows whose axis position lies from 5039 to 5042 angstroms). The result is 321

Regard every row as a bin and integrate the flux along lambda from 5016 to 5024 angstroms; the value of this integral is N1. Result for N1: 128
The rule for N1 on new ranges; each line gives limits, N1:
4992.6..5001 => 141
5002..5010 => 136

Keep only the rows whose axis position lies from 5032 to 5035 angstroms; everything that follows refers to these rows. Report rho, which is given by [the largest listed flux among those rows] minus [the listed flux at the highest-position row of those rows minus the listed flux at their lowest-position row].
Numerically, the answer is 18.2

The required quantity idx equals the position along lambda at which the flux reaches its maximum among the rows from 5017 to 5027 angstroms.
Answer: 5026.60 angstroms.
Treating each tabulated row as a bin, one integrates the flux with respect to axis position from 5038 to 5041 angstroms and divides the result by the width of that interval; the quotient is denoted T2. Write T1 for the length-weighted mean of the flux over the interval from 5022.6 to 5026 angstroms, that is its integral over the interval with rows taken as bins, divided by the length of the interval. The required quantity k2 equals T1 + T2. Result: 33.2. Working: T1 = 17.1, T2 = 16.1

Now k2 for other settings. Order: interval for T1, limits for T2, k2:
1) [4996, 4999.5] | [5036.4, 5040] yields 32.8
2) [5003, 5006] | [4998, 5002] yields 33.9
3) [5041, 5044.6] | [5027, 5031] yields 33.6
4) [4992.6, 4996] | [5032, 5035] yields 34.0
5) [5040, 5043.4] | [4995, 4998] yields 32.8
